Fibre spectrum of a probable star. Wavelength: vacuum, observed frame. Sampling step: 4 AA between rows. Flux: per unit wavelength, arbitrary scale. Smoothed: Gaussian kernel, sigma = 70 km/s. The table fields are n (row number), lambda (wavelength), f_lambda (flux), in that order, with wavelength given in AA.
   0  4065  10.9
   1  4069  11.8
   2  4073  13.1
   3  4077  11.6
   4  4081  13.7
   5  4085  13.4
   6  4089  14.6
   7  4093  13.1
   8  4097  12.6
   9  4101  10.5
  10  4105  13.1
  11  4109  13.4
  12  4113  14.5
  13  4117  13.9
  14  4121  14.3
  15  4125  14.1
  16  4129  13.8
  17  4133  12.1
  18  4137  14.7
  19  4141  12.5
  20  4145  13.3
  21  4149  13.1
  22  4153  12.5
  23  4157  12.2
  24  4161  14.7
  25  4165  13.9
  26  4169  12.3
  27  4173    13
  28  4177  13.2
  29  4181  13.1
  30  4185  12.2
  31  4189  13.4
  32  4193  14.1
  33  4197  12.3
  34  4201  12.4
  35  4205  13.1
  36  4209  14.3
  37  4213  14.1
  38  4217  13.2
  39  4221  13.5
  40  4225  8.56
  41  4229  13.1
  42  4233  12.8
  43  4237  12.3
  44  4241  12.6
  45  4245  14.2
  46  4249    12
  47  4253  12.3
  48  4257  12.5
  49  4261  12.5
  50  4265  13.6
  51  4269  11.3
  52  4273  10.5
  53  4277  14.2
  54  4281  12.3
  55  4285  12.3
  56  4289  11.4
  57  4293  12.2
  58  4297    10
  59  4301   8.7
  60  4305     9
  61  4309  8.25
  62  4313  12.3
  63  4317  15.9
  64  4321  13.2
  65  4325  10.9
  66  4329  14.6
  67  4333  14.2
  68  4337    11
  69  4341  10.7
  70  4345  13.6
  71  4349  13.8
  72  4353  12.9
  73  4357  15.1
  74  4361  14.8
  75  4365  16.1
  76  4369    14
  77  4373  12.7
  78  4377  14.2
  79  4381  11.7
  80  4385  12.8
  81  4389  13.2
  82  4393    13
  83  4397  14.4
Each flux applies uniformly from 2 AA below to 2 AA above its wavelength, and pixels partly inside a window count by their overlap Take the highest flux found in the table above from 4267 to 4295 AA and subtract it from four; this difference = -10.2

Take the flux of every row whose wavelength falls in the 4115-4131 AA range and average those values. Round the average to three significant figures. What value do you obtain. 14.0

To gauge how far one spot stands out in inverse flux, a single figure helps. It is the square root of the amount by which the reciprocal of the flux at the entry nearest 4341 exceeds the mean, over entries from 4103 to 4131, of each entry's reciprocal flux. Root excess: 0.15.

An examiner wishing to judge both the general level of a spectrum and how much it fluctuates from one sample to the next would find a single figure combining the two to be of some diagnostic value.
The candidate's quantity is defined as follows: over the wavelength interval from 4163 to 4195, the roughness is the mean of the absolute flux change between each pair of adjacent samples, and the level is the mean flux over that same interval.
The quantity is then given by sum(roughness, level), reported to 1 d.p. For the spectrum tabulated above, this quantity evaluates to 13.9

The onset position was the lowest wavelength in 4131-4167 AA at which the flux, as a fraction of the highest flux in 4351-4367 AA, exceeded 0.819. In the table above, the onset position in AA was 4137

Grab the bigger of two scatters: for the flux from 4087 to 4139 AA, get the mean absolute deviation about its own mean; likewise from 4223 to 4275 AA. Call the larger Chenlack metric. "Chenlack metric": 0.97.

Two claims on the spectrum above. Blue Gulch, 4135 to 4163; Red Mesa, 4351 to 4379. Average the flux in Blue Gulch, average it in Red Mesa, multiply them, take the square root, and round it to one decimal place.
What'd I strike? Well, 13.8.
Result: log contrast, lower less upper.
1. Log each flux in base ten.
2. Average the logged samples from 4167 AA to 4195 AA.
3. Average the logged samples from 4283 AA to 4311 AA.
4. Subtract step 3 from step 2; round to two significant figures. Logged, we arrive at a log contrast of 0.11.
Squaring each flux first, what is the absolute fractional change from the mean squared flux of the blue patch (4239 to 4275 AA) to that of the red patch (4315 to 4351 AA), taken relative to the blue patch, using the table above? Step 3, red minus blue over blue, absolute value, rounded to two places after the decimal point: 0.13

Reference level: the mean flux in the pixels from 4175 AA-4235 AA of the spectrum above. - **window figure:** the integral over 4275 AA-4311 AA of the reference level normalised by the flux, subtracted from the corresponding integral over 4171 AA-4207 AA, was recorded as -8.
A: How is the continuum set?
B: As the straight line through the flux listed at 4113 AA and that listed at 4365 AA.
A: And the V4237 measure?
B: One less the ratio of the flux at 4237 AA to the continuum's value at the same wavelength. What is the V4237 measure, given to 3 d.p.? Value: 0.195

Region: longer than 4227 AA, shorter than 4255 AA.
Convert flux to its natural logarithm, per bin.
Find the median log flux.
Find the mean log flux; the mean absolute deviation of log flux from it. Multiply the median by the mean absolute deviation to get 0.10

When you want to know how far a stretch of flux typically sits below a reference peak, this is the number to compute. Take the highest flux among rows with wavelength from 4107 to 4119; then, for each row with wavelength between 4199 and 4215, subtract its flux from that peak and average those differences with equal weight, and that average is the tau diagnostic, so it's 1.0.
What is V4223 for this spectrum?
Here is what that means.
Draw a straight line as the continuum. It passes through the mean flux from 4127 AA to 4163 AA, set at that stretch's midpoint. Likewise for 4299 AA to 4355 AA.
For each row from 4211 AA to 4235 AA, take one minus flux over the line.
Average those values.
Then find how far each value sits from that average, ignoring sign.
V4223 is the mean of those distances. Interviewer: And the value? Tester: 0.10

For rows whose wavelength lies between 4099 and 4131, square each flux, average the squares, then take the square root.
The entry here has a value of 13.5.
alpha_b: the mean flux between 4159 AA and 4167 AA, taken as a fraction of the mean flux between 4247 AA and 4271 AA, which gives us 1.16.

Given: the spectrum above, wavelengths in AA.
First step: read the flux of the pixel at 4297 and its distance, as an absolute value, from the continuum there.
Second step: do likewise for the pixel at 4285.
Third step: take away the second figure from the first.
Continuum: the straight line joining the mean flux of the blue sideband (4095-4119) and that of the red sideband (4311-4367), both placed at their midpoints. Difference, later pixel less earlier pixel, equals 2.3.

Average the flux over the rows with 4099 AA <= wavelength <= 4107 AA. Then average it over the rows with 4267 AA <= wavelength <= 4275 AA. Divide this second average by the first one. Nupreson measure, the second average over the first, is 0.92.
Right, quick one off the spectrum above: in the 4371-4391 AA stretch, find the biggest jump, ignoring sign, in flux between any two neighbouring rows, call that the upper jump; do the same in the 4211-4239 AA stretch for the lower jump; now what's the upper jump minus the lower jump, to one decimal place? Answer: -2.4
